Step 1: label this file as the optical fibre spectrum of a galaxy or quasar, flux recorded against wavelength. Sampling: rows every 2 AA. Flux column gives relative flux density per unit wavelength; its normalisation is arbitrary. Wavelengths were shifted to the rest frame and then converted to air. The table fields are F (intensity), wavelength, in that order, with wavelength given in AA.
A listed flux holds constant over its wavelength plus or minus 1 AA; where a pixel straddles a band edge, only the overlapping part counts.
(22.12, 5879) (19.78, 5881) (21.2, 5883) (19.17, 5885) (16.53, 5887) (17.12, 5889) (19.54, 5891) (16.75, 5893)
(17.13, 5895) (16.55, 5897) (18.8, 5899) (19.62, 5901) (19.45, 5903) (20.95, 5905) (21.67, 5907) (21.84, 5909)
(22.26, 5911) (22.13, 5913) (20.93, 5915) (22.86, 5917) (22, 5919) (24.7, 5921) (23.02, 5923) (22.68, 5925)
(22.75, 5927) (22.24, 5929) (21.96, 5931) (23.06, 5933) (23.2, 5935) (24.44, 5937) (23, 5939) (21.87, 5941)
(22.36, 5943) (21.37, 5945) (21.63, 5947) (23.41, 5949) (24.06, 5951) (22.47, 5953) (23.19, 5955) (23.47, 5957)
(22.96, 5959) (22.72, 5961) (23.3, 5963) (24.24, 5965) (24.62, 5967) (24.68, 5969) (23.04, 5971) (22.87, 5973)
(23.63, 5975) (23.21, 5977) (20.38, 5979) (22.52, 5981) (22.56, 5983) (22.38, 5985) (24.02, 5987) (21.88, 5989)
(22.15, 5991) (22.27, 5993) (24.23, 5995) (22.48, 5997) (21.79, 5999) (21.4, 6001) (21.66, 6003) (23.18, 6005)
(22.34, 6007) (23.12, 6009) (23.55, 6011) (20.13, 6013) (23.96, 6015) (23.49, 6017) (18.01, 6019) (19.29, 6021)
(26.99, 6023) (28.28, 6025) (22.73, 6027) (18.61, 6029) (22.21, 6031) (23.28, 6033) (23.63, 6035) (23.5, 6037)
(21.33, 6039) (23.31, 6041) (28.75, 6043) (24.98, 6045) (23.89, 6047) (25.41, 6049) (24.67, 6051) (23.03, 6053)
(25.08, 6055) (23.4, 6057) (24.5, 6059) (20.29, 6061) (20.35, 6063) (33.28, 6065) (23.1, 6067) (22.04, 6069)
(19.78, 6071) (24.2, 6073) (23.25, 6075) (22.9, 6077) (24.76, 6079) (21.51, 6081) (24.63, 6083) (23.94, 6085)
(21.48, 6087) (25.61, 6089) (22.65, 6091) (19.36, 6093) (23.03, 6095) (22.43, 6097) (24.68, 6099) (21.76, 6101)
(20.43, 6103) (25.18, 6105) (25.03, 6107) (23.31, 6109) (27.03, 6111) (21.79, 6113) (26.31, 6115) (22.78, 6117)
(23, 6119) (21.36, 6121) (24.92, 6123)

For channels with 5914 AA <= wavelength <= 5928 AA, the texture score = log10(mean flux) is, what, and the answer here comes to 1.356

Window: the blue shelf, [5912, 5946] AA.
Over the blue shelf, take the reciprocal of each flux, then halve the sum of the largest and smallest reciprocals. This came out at 0.0441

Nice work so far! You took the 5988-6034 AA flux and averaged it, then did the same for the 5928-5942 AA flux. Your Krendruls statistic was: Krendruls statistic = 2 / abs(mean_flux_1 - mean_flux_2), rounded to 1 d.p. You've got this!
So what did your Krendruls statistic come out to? 5.8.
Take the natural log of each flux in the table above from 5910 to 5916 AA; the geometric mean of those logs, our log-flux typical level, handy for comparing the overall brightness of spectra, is 3.08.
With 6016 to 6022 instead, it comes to 3.00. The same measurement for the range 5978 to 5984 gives 3.08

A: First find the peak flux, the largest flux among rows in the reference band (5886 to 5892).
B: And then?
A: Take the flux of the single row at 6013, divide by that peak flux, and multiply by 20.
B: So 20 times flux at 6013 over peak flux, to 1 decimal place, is 20.6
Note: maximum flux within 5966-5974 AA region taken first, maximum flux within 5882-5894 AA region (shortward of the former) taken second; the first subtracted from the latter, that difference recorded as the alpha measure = -3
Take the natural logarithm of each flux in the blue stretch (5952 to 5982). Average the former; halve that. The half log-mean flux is 1.57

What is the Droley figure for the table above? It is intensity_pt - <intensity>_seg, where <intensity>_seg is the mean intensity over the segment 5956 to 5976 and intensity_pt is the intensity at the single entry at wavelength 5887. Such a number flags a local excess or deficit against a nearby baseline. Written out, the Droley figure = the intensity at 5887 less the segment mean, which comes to -7.0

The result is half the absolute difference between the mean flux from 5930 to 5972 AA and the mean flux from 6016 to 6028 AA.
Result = 0.0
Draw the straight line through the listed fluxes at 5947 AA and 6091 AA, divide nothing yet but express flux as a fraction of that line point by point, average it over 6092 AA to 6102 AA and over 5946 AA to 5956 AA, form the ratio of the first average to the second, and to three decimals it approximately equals 0.925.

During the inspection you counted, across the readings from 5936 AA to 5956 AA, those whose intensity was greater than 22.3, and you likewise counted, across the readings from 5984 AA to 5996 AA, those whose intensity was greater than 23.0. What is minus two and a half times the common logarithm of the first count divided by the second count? -1.4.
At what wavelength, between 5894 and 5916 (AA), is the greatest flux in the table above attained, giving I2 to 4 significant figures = 5911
